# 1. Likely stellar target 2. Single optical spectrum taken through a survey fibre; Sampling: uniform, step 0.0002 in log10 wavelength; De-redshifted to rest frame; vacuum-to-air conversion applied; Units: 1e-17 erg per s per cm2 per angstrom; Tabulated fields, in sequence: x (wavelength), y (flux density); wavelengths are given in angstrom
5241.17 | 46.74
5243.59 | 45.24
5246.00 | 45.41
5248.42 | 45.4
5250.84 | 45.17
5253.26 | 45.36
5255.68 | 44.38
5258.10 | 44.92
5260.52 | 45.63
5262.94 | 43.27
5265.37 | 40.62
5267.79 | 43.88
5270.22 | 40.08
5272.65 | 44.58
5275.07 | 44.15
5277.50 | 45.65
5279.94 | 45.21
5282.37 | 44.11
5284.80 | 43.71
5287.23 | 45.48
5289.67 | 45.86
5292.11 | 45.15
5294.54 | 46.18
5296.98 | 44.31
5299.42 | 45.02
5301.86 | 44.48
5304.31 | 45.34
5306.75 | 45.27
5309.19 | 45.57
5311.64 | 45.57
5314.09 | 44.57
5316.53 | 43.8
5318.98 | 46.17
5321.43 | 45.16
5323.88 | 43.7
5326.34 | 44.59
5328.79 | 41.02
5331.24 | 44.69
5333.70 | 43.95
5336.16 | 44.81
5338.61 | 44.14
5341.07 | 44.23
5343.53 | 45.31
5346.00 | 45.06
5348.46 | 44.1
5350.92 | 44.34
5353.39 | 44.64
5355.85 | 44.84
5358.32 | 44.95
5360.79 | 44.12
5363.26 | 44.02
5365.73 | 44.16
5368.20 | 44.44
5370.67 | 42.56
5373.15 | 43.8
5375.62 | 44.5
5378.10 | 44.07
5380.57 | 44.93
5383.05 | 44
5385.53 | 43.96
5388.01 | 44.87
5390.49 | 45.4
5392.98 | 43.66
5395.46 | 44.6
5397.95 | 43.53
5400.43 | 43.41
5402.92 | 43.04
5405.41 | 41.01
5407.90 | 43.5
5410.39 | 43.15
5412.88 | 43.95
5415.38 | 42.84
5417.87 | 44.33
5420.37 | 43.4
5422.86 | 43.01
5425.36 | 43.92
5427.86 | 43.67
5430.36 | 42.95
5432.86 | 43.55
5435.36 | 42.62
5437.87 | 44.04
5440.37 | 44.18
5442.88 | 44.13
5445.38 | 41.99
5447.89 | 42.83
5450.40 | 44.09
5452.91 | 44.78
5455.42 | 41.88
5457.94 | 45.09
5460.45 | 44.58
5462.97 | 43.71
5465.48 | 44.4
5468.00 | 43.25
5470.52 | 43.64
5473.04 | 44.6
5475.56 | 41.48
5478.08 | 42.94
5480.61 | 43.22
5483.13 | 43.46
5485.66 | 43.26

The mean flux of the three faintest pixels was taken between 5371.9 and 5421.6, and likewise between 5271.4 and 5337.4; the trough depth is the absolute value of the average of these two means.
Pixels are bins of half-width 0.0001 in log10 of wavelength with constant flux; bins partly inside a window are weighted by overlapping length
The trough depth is 42.6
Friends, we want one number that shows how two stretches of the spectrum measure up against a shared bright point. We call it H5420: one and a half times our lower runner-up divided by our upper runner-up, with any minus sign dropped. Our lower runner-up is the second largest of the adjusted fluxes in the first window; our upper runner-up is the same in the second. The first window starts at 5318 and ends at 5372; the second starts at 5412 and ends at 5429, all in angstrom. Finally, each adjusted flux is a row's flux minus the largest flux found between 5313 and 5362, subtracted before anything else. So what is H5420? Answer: 0.58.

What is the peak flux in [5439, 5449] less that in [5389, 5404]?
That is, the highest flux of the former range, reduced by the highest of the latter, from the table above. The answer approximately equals -1.22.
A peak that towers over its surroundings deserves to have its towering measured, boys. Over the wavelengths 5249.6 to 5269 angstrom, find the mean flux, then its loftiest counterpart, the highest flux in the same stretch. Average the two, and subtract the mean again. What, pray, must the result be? 0.74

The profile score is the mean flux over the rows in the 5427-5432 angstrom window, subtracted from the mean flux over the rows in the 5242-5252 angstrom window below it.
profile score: 2.0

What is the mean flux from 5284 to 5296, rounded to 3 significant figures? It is 45.3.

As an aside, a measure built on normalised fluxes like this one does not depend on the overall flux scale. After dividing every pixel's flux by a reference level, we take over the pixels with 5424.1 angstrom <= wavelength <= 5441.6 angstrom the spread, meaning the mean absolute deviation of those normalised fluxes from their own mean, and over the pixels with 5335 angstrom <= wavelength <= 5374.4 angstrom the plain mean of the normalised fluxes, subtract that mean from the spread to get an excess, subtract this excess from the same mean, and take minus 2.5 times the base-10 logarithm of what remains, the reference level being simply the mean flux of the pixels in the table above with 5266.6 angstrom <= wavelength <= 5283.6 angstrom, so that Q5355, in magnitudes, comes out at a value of -0.757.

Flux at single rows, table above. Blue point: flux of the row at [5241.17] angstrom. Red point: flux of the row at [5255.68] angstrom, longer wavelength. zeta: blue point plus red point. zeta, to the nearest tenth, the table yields 91.1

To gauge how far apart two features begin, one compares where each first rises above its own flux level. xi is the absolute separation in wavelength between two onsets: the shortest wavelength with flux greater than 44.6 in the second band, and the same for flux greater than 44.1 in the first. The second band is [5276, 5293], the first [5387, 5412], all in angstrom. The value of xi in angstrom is 110.5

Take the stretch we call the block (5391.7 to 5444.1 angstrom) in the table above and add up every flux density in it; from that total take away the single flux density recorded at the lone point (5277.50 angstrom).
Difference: 867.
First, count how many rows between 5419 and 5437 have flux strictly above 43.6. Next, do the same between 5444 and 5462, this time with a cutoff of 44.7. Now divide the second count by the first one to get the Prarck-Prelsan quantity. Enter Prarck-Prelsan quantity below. 1.0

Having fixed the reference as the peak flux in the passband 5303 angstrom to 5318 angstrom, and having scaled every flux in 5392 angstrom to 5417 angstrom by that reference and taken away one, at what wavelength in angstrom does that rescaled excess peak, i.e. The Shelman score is 5395.46 angstrom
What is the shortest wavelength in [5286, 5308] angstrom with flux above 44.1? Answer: 5287.23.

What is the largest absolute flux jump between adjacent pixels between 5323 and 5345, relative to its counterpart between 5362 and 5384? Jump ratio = 1.95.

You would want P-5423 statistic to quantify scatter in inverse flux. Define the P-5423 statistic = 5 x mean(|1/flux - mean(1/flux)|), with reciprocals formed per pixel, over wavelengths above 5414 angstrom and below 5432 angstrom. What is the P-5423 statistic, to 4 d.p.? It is 0.0012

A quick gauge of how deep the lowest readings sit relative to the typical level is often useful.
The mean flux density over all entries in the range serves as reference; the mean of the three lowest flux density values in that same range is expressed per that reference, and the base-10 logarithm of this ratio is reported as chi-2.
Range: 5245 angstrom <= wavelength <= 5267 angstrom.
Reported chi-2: -0.017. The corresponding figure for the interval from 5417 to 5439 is -0.006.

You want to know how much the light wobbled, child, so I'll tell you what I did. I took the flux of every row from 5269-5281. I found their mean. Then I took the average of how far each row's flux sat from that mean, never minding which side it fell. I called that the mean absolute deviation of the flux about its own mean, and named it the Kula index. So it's 1.54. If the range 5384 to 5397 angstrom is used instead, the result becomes 0.55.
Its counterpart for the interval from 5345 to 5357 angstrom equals 0.30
